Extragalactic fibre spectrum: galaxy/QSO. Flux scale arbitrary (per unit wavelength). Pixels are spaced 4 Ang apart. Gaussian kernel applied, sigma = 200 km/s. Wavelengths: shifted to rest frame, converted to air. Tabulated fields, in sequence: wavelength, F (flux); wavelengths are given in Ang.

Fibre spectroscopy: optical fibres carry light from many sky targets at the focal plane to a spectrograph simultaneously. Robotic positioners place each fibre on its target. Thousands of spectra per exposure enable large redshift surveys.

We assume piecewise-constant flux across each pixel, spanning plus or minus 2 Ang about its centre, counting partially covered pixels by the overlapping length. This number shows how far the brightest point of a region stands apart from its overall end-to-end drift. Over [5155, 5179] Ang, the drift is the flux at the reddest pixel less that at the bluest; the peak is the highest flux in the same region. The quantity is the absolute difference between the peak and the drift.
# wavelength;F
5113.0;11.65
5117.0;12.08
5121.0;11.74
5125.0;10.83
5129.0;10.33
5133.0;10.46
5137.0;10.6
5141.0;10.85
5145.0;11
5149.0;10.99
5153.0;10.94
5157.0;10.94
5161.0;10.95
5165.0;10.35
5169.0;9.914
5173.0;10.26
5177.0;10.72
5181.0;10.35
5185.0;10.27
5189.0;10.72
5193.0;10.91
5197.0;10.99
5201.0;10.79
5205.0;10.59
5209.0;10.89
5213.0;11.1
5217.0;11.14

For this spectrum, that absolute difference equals 11.2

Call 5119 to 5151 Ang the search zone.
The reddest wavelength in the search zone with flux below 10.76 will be 5137.0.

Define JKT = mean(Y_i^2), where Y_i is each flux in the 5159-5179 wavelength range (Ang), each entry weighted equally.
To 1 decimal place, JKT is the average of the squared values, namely 109.1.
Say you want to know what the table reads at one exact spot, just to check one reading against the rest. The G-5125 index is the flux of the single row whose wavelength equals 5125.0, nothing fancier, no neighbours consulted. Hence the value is 10.83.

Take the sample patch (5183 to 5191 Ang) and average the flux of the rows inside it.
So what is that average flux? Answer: 10.5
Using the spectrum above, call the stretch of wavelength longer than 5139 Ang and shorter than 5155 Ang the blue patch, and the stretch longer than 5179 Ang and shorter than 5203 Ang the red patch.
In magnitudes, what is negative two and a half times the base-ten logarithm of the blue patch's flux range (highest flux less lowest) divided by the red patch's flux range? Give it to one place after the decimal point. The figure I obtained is 1.7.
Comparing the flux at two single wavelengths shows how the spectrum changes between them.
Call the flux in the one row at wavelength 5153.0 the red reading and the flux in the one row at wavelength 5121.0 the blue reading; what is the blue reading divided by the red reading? 1.07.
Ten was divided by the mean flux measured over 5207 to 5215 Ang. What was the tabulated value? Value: 0.910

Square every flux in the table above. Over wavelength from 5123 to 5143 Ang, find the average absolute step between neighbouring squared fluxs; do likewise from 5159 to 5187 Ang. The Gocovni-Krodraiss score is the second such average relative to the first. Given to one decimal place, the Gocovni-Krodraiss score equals 1.5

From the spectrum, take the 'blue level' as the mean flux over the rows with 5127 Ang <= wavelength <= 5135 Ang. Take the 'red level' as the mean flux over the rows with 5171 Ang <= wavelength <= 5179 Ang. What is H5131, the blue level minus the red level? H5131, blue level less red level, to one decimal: -0.1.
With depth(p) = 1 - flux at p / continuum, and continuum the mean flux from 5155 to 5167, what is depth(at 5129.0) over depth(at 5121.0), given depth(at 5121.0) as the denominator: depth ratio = -0.42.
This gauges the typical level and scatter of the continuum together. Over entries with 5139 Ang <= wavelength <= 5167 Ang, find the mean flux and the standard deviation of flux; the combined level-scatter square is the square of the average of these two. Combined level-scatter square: 30.7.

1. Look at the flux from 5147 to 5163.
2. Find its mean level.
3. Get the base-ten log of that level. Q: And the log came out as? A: 1.04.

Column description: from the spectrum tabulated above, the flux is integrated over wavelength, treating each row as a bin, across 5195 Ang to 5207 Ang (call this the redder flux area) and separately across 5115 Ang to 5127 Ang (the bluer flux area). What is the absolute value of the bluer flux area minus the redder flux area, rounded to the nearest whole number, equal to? 9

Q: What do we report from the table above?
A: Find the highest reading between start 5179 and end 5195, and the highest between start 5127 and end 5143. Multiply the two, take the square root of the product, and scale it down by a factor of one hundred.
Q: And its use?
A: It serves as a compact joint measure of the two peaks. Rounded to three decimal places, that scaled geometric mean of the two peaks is 0.109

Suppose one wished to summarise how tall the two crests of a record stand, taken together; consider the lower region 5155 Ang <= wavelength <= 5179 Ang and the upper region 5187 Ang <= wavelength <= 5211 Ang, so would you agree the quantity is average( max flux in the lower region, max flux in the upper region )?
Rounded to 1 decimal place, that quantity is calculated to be 11.0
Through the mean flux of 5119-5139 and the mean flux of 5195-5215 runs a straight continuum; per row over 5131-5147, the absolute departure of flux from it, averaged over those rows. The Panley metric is 0.19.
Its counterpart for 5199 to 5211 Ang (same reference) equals 0.12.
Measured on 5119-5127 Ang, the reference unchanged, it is 0.50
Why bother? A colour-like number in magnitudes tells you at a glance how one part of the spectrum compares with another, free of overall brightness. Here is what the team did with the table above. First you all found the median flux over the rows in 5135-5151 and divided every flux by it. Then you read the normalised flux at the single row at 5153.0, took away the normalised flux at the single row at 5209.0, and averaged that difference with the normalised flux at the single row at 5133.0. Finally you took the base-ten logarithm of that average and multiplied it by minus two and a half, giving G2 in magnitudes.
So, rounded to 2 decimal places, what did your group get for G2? 0.79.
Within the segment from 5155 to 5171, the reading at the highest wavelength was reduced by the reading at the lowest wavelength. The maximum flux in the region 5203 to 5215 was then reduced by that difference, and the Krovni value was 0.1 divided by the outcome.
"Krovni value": 0.0082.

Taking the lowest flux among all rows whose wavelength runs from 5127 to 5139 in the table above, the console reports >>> 10.33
